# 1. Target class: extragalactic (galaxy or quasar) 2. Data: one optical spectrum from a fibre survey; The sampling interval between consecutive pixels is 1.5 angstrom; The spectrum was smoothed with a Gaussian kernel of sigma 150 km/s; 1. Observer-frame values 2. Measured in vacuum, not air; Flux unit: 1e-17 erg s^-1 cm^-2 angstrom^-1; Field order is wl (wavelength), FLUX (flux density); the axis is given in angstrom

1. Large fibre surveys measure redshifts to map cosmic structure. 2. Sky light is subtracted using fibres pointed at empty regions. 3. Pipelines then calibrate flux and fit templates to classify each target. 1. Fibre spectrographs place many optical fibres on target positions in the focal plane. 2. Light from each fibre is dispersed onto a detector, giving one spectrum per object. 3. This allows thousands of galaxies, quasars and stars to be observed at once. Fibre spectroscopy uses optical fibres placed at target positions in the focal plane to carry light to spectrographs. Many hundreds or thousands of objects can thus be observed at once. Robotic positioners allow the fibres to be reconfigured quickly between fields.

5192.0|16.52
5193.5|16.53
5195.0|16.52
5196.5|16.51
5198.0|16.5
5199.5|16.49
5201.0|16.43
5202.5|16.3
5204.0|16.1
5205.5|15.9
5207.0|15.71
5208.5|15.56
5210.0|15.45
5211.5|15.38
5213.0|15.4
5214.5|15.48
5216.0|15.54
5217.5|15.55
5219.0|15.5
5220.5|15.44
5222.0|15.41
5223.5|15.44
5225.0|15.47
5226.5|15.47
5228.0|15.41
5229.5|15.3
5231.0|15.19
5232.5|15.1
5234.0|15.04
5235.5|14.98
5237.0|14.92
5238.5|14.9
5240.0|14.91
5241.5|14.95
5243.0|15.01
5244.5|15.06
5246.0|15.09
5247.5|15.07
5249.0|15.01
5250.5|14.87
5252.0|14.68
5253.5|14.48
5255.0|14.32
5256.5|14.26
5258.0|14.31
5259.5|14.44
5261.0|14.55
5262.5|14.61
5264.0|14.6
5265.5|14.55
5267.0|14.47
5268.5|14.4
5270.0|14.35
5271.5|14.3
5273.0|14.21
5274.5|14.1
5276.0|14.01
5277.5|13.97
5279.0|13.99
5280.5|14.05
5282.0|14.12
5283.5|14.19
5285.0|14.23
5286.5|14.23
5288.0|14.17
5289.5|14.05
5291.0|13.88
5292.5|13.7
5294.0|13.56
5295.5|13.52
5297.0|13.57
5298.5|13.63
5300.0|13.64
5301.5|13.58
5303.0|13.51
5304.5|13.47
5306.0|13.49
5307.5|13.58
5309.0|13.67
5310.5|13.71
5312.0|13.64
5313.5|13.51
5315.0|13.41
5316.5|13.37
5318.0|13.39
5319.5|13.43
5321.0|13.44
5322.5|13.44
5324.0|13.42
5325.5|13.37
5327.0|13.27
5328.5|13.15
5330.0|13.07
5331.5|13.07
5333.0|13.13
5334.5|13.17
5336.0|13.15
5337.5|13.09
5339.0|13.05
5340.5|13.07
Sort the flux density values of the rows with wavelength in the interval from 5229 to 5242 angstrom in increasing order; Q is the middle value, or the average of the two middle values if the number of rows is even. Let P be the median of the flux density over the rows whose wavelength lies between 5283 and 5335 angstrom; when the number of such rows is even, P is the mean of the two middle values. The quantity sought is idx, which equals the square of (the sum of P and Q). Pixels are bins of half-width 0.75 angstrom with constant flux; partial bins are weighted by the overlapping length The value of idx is 812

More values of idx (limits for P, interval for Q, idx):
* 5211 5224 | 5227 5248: 930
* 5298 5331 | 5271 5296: 757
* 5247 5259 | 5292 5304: 793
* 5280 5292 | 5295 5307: 767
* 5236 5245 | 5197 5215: 945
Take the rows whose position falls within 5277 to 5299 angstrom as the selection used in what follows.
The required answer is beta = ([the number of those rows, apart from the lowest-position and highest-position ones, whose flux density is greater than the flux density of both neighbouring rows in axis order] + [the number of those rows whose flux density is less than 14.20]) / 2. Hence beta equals 6.5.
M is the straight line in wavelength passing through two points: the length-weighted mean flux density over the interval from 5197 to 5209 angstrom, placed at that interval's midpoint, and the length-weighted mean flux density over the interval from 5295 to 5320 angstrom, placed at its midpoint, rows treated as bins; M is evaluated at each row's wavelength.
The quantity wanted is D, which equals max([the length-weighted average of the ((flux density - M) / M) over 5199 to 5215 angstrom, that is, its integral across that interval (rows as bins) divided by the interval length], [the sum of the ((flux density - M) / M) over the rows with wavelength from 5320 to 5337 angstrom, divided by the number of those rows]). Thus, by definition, 0.0176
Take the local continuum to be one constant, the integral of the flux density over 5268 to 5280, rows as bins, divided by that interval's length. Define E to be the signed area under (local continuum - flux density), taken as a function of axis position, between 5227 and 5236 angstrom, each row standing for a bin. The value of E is -9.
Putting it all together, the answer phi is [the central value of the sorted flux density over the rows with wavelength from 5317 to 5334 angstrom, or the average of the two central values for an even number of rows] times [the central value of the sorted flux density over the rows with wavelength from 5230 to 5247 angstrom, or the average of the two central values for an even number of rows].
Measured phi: 201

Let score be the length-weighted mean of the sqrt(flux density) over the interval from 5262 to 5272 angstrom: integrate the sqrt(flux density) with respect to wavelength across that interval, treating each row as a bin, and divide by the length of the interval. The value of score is 3.80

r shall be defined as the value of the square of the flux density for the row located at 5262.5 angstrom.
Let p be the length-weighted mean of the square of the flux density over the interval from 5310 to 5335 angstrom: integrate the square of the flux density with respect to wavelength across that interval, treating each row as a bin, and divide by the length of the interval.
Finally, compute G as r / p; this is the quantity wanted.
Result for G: 1.20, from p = 178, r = 213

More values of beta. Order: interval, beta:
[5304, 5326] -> 8.0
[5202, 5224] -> 0.5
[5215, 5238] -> 0.5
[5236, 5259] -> 0.5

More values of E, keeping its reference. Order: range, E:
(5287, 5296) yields 3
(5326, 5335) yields 9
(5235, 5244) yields -7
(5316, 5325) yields 7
